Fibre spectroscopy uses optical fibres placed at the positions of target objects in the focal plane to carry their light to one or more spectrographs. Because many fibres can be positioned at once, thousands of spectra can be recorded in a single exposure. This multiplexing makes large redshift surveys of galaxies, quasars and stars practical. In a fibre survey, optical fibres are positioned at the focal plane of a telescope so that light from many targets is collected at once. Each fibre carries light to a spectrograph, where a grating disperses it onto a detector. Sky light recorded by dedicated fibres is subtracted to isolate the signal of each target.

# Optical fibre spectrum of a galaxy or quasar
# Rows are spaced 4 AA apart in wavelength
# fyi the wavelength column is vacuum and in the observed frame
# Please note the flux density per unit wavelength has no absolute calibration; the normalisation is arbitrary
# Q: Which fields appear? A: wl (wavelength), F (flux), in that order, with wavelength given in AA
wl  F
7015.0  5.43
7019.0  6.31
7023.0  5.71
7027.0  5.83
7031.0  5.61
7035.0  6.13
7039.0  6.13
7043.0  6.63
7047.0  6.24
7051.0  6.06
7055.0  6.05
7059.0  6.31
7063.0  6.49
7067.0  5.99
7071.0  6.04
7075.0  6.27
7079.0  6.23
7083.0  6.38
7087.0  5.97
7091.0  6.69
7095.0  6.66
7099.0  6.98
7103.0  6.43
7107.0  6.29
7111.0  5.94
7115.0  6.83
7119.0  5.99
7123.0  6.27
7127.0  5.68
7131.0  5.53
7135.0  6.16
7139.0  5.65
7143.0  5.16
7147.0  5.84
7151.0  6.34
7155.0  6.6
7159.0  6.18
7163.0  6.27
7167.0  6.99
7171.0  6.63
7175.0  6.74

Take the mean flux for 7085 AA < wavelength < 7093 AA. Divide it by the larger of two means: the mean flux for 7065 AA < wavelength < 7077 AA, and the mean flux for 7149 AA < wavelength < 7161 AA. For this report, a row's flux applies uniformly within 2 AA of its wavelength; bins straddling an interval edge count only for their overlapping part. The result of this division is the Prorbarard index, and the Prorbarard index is 0.99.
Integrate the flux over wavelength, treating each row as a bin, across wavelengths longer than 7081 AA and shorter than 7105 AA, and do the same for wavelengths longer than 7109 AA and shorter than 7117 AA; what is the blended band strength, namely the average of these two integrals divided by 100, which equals 1.04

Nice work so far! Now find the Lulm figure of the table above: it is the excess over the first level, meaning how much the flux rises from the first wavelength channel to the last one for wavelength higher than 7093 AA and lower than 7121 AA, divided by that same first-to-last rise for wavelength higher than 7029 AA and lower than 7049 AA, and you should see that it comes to -1.1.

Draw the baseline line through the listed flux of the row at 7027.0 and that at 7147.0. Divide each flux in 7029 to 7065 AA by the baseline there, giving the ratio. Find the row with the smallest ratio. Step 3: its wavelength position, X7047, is 7031.0 AA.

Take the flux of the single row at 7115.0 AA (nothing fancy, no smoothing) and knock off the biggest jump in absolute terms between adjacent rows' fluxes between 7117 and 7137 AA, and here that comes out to 6.2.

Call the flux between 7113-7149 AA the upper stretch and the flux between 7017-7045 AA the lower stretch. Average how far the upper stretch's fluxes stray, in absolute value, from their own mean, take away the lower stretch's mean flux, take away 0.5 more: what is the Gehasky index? -6.18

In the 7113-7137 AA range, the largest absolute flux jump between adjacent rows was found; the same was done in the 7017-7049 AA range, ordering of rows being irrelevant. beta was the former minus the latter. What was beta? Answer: 0.2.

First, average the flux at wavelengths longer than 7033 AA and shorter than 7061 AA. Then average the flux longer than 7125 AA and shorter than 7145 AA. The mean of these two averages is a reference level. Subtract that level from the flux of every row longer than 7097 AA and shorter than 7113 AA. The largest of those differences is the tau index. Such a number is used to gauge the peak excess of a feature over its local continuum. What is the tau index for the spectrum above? 1.05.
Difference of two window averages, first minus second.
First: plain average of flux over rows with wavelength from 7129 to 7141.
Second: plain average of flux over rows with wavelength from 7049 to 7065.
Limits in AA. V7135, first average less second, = -0.45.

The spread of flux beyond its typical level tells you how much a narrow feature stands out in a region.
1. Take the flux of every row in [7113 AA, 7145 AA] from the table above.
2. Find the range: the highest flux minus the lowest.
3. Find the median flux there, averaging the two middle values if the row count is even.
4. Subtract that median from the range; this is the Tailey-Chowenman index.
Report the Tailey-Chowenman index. -4.2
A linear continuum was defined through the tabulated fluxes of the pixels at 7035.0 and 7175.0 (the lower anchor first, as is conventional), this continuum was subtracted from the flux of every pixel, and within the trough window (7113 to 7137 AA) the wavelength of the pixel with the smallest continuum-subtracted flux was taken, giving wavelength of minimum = 7131.0 AA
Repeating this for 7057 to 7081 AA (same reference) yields 7067.0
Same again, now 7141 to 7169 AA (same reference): 7143.0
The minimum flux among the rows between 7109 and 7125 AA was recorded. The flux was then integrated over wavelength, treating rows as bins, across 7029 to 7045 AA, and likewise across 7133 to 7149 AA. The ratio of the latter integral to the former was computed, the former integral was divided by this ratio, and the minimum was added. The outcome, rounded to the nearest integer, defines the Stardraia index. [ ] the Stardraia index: 111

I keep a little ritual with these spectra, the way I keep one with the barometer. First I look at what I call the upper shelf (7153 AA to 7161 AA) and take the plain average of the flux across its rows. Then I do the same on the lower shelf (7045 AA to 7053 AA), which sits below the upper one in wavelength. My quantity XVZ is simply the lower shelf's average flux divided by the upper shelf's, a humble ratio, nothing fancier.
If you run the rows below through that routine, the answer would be 0.96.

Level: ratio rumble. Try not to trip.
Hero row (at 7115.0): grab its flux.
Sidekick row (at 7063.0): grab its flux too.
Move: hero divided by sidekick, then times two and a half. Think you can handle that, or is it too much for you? 2.63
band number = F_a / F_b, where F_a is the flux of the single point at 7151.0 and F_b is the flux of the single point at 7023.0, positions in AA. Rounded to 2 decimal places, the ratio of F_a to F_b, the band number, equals 1.11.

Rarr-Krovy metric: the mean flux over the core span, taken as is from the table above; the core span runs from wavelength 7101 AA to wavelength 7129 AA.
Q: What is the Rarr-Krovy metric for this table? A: 6.20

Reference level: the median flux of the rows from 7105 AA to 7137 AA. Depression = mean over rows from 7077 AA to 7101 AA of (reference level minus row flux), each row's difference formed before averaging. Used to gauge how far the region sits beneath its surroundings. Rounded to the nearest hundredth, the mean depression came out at -0.41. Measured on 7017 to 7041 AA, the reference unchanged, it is 0.12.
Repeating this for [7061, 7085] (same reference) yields -0.16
